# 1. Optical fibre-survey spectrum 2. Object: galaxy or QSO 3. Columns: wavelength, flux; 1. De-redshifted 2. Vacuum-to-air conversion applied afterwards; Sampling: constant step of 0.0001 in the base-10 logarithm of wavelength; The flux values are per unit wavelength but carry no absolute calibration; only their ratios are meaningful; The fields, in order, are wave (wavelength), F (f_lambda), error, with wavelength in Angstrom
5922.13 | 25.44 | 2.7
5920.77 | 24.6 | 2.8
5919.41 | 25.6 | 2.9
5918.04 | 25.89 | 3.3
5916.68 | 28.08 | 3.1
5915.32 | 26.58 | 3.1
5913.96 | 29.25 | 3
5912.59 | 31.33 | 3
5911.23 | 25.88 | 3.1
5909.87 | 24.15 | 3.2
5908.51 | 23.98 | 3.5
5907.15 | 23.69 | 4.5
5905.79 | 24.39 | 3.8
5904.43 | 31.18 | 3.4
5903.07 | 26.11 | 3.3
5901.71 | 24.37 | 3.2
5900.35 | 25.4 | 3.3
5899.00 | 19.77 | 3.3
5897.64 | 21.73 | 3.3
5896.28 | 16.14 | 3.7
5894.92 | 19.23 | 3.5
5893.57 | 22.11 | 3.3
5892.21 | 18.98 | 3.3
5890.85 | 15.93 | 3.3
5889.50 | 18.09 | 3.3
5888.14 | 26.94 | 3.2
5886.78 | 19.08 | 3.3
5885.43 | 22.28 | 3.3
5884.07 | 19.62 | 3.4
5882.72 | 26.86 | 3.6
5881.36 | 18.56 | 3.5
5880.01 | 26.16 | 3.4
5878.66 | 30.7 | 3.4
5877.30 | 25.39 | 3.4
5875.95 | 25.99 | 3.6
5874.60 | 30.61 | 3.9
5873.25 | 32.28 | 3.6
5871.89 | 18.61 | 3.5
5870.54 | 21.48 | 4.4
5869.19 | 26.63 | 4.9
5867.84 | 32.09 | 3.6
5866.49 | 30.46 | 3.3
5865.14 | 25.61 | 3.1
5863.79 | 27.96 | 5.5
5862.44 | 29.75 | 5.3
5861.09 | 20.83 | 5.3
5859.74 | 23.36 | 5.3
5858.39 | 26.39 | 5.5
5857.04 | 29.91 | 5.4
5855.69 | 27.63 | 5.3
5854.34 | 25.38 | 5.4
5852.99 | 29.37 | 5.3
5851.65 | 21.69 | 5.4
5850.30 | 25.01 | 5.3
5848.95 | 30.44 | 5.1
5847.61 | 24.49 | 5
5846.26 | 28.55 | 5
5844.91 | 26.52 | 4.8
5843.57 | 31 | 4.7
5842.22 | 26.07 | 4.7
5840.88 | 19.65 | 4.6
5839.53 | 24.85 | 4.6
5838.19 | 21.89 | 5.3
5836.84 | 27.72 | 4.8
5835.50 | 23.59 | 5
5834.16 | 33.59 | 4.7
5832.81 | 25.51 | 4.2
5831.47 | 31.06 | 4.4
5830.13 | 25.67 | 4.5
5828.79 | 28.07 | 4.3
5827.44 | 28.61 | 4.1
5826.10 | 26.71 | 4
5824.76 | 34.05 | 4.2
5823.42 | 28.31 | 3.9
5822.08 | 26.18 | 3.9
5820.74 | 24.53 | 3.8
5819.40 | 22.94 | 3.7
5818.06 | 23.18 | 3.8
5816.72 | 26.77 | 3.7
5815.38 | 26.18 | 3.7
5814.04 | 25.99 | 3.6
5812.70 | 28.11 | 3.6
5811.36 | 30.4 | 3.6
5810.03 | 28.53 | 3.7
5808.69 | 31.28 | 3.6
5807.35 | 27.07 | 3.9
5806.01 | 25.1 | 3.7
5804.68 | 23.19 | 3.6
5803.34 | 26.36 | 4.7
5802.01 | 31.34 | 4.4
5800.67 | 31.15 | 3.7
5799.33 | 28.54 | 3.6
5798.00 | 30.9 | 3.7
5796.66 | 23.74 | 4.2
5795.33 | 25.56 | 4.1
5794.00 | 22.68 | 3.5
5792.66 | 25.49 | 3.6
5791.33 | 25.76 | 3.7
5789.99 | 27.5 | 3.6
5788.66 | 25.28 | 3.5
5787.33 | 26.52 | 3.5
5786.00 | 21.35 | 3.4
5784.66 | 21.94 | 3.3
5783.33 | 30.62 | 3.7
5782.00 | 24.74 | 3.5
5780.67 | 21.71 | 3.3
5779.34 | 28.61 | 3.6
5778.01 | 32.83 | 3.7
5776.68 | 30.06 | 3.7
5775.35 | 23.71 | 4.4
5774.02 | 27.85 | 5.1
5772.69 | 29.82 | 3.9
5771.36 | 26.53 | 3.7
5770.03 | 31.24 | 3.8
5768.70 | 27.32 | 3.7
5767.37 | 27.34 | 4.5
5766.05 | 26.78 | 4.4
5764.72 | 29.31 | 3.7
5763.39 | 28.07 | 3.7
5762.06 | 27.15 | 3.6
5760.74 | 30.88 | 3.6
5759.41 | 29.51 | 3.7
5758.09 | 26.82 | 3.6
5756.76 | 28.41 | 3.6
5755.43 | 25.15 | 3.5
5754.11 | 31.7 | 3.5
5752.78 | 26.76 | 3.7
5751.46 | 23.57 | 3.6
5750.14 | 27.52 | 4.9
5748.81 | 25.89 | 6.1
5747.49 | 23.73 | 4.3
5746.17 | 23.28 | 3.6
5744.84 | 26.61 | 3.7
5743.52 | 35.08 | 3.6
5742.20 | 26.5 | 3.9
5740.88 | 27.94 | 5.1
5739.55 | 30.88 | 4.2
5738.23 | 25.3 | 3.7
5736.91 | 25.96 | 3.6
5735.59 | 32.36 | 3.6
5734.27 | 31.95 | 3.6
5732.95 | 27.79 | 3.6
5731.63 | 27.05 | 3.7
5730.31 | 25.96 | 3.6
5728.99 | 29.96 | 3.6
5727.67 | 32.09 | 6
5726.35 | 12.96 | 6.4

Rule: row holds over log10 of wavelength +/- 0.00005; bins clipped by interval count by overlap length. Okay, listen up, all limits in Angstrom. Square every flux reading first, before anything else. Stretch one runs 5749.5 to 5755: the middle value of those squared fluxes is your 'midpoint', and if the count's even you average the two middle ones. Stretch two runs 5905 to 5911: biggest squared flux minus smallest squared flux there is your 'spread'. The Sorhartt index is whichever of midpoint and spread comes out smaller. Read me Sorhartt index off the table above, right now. 34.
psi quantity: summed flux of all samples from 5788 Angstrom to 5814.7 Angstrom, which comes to 544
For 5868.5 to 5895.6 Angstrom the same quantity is 466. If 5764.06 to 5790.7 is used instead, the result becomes 541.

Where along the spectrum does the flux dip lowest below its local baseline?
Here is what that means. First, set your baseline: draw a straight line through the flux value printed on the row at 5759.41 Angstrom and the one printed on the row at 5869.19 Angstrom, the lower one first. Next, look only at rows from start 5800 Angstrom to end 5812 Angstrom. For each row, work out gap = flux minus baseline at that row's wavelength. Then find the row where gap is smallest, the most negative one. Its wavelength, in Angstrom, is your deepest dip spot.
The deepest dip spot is 5804.68 Angstrom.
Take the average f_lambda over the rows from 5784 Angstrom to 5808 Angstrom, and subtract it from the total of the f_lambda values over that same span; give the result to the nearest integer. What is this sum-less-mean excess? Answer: 443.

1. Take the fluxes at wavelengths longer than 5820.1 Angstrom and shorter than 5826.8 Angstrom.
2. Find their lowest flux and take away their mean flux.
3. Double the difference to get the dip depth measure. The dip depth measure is -6.9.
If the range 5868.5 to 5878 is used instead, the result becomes -14.5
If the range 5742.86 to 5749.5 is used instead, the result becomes -7.3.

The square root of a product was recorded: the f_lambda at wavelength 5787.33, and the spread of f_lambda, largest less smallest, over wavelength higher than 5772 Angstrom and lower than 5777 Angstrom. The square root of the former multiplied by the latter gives 13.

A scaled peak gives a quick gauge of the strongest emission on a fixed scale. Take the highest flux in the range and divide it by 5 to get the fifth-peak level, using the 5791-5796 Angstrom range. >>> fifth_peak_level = 5.15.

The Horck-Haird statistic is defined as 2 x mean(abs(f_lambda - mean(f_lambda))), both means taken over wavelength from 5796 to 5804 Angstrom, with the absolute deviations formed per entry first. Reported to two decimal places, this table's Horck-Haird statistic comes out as 4.92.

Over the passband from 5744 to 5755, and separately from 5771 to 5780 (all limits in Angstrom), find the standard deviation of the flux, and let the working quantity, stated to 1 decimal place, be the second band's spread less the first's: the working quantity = 0.1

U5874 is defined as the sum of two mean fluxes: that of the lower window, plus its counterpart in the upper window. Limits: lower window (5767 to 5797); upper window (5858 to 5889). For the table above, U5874 52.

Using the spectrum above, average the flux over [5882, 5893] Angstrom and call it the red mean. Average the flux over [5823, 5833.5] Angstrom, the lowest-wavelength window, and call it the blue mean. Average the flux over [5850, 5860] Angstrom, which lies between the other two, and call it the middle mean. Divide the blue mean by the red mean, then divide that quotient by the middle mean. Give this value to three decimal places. 0.052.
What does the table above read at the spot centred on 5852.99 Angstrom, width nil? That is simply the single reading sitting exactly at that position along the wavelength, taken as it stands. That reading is 29.37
